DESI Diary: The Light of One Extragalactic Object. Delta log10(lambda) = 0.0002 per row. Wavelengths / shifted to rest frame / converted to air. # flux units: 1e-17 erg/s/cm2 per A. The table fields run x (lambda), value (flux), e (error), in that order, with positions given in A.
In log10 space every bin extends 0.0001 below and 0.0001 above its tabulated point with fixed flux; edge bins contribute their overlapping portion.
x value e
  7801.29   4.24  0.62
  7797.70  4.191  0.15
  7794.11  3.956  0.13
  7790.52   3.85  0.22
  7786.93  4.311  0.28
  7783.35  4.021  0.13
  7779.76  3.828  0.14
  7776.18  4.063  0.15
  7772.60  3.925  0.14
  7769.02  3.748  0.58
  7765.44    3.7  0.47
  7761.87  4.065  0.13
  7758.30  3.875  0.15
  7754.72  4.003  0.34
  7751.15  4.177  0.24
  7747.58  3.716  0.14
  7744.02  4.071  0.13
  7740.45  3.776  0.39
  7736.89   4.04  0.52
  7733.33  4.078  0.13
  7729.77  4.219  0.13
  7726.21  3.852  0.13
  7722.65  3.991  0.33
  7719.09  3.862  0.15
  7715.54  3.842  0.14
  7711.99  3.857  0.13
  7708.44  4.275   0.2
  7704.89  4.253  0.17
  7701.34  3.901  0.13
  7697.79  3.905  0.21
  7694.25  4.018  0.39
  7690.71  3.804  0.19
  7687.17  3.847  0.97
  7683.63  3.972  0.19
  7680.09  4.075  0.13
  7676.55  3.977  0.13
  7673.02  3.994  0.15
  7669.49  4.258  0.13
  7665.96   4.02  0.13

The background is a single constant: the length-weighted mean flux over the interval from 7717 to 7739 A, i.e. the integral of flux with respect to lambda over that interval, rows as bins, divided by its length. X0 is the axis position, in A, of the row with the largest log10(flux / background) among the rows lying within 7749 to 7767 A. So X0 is 7751.15 A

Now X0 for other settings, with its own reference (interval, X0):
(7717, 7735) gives 7729.77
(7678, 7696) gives 7680.09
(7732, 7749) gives 7733.33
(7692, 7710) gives 7708.44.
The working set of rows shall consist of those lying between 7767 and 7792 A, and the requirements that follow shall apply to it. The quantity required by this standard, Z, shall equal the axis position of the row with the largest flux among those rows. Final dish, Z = 7786.93 A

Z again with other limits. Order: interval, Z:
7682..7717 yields 7708.44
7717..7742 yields 7729.77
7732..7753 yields 7751.15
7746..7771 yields 7751.15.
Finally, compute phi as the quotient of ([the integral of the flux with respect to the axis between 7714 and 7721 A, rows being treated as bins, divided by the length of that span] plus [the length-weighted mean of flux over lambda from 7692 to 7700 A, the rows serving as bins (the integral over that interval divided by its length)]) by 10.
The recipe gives 0.780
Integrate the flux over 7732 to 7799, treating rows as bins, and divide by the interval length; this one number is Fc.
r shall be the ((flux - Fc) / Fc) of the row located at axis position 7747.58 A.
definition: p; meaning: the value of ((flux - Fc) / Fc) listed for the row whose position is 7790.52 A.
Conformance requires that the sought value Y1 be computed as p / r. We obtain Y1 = 0.5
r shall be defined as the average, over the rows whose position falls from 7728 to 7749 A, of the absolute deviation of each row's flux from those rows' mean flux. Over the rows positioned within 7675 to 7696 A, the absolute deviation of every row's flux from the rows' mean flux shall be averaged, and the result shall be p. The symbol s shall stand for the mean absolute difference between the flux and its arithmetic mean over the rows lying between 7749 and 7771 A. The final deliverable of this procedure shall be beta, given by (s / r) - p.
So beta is 0.89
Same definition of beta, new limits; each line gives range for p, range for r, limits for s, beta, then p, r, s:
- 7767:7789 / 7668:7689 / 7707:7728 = 1.13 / 0.149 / 0.097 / 0.12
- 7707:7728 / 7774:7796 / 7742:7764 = 0.87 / 0.124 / 0.127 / 0.13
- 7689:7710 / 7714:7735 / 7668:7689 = 0.64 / 0.159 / 0.122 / 0.10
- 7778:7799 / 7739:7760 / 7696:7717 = 1.02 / 0.150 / 0.147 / 0.17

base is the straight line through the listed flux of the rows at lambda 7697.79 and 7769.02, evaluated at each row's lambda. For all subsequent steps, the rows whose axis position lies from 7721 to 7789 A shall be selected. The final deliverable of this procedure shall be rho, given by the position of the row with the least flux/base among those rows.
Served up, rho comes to 7747.58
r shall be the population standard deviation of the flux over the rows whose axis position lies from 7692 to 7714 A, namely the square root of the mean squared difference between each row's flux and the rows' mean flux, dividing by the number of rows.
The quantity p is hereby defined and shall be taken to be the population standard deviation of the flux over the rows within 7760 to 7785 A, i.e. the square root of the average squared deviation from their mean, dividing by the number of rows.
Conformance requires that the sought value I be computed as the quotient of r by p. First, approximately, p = 0.140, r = 0.169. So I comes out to 1.21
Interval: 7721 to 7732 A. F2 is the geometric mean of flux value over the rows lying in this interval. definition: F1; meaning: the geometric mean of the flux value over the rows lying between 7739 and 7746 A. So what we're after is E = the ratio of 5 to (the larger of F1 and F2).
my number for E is 1.24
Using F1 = 3.92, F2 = 4.02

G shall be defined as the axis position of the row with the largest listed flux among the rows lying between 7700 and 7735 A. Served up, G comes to 7708.44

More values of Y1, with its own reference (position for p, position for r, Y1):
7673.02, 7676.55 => 2.5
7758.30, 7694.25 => -1.7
